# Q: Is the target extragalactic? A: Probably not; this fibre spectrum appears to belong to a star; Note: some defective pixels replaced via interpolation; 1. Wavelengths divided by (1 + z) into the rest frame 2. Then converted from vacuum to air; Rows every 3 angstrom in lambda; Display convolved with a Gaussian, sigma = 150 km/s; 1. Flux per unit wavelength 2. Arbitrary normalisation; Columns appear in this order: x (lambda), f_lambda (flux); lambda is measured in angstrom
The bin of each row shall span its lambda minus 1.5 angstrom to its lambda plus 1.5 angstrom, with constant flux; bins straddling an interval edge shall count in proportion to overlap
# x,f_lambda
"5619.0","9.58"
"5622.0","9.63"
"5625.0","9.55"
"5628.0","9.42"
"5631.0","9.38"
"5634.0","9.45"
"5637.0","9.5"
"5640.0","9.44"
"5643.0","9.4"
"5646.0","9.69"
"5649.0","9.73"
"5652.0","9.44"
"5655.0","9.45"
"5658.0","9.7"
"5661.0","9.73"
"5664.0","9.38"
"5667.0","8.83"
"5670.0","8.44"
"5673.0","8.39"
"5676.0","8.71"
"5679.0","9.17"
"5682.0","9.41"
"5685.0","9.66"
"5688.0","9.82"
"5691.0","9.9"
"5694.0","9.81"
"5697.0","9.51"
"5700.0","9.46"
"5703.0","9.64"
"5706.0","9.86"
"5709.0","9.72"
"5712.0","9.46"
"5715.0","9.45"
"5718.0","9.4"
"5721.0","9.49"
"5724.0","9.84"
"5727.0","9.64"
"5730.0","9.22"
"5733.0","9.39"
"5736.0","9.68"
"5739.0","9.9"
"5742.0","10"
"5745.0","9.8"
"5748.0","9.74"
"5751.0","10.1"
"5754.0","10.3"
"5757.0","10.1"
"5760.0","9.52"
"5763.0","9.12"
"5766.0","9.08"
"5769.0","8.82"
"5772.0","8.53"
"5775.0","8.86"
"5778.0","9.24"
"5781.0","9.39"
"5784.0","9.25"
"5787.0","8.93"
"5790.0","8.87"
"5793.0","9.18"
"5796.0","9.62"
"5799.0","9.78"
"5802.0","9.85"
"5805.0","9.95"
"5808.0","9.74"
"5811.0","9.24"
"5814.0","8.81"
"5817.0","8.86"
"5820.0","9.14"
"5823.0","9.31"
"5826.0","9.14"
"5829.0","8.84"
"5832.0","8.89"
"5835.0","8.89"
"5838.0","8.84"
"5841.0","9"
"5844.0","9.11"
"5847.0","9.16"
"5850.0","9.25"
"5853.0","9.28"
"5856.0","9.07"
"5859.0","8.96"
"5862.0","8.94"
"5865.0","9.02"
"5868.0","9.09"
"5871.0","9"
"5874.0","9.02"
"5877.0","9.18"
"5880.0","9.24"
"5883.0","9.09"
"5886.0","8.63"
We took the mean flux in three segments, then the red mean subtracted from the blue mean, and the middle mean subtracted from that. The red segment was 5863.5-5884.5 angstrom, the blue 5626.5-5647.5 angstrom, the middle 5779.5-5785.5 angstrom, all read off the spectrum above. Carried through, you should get -8.9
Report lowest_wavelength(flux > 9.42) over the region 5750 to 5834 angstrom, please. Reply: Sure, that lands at 5751.0 angstrom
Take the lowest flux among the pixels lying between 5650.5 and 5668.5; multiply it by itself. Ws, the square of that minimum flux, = 78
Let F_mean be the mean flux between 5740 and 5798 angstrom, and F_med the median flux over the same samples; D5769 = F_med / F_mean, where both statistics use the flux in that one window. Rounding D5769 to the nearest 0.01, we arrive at 0.98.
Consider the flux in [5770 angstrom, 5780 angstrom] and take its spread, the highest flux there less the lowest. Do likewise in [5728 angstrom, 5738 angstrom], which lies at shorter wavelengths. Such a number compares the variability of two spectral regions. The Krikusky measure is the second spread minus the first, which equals -0.25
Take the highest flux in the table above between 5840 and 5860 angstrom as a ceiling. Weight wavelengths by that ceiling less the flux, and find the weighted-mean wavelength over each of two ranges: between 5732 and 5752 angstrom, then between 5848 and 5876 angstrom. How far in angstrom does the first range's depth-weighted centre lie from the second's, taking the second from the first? -120.9 angstrom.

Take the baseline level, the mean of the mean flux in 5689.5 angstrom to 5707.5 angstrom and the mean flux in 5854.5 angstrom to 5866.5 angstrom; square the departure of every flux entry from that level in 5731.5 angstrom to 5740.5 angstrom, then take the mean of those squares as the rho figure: 0.139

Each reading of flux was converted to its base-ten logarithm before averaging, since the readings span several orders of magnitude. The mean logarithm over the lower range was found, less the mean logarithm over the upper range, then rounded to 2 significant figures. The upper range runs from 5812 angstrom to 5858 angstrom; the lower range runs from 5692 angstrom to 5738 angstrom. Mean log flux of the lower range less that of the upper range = 0.025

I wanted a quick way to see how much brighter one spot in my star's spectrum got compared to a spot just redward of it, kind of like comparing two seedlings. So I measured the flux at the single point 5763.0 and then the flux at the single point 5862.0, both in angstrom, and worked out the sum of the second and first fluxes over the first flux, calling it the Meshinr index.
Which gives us 1.98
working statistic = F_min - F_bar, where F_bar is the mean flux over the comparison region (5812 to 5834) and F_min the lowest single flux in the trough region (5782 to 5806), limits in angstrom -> -0.13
